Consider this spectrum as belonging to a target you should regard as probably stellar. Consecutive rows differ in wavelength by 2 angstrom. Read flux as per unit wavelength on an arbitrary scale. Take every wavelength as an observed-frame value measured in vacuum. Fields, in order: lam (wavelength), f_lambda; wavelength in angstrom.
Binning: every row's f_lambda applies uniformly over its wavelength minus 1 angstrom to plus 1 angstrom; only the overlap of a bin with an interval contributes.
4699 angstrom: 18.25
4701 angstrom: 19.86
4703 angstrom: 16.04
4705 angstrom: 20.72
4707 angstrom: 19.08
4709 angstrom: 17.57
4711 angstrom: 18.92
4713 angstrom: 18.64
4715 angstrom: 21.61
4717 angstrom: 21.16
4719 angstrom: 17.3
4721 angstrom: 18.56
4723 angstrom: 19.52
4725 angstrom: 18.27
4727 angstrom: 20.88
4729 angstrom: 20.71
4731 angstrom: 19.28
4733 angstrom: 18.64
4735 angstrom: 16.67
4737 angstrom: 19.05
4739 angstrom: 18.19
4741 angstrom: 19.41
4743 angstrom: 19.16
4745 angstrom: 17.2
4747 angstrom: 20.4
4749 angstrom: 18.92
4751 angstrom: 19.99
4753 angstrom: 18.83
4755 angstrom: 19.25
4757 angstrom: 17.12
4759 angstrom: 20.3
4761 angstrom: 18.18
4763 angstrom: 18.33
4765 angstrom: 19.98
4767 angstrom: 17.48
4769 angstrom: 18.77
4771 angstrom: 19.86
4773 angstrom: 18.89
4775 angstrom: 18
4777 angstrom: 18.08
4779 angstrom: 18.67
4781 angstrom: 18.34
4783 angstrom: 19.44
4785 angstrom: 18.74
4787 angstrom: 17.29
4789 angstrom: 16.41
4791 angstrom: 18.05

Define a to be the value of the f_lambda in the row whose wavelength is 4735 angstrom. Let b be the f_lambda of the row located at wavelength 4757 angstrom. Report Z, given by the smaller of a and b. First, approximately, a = 16.67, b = 17.12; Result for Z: 16.7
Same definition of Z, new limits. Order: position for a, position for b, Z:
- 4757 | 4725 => 17.1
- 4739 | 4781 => 18.2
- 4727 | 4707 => 19.1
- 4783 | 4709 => 17.6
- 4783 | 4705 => 19.4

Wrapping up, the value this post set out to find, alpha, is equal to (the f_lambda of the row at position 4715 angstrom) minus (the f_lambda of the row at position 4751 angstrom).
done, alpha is 2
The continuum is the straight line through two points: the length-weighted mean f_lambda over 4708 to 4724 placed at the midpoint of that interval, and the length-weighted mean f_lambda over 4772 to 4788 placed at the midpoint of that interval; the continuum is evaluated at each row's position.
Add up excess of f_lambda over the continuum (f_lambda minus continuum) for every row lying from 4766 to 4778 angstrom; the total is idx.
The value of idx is -0.1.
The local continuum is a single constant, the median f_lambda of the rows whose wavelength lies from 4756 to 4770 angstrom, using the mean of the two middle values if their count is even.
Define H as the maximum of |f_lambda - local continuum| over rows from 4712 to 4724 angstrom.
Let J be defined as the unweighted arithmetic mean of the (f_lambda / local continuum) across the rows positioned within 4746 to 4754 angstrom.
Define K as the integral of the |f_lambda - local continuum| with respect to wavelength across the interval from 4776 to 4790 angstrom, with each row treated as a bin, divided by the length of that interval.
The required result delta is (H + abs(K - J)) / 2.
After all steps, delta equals 1.8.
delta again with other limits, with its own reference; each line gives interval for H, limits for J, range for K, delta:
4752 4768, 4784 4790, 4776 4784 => 1.2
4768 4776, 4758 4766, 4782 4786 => 0.9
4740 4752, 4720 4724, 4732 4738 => 1.1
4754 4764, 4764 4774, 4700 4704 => 1.4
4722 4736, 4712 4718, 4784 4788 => 1.5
